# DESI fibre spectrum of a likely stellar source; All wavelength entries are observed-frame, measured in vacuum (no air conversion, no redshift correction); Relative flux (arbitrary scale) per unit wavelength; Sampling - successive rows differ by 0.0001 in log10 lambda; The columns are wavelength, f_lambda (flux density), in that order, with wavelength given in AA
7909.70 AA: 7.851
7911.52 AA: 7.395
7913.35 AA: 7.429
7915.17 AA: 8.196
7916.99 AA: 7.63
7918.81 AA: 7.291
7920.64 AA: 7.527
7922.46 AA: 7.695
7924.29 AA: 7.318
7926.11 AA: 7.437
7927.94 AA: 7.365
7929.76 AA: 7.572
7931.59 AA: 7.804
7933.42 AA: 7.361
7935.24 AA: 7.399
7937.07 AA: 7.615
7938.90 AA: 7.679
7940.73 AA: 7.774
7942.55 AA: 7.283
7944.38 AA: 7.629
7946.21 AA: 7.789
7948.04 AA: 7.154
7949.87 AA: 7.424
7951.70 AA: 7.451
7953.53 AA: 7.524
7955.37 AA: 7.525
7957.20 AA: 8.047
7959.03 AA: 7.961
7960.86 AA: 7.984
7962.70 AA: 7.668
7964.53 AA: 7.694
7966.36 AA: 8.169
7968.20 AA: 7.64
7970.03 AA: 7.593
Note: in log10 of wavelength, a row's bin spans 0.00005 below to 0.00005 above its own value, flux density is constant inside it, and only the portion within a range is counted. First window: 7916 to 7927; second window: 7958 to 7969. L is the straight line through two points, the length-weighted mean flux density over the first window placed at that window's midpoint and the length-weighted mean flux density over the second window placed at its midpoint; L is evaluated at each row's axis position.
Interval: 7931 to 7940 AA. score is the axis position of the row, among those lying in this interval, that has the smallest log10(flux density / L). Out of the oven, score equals 7933.42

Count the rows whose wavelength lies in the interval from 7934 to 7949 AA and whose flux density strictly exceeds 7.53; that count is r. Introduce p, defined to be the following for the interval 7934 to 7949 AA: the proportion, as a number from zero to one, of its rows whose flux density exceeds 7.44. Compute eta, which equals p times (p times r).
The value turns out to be 2.0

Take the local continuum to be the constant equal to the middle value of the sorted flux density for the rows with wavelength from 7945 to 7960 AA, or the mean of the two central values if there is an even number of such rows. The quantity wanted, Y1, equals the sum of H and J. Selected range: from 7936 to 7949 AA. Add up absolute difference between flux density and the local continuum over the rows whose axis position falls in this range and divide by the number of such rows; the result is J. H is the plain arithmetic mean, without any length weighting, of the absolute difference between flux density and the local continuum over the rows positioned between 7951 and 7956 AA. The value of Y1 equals 0.24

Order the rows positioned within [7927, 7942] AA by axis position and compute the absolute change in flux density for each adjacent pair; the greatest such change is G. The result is 0.44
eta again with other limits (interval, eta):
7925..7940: 1.0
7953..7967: 6.0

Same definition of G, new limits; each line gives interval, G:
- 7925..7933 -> 0.23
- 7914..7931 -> 0.57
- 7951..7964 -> 0.52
